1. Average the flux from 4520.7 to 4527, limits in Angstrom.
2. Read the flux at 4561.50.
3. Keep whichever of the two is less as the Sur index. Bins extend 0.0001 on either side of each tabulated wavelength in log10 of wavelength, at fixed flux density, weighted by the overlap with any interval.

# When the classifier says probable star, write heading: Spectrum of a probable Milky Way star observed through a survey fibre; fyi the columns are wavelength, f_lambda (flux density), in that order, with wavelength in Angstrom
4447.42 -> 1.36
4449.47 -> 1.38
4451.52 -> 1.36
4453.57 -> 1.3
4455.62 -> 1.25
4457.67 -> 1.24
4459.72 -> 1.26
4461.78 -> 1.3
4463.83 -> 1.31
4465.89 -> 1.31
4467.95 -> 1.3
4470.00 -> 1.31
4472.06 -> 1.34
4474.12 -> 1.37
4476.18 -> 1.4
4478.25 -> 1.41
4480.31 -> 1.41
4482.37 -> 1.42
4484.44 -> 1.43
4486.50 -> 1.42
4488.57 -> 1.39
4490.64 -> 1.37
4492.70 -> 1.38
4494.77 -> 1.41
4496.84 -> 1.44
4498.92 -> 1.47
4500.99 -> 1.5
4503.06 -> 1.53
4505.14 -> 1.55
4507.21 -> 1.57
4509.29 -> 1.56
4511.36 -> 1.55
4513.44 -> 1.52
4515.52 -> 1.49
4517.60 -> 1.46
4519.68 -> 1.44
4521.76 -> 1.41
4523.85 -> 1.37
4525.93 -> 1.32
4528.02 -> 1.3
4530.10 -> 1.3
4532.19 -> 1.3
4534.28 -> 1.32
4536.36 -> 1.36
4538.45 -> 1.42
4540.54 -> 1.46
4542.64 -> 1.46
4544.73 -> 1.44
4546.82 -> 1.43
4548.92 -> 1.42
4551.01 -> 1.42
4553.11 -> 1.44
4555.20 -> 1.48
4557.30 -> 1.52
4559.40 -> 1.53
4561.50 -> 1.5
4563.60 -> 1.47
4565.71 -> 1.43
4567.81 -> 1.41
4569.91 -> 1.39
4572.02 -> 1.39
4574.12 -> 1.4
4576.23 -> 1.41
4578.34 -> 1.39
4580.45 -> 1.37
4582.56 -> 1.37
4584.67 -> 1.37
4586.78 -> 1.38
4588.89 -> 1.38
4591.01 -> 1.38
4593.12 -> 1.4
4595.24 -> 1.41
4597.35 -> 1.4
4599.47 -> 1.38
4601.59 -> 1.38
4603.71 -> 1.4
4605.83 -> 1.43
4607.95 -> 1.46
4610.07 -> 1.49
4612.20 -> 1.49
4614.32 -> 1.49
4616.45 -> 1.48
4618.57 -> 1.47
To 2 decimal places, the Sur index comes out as 1.37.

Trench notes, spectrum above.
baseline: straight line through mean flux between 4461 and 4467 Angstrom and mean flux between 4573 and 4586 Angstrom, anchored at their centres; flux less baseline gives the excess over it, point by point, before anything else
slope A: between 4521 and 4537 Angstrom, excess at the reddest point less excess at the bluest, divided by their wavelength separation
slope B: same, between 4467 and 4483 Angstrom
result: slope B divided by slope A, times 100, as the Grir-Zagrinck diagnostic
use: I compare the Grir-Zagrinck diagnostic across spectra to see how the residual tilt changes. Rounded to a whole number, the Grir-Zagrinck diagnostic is -186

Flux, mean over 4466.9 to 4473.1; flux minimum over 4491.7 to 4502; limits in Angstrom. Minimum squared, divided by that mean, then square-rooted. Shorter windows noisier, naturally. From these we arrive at 1.20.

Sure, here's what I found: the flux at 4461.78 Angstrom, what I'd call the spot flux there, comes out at 1.3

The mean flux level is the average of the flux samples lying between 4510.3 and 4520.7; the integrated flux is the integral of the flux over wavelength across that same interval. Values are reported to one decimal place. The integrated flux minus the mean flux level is 14.0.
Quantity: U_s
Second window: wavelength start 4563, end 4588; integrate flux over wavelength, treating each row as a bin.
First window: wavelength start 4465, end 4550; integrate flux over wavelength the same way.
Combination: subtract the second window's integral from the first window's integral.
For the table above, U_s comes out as 85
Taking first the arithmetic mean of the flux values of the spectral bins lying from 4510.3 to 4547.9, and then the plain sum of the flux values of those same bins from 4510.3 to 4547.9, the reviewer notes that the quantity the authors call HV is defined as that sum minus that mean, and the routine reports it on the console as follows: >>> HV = 23.9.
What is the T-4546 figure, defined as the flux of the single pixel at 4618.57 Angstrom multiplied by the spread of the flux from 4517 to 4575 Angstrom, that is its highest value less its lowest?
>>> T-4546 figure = 0.34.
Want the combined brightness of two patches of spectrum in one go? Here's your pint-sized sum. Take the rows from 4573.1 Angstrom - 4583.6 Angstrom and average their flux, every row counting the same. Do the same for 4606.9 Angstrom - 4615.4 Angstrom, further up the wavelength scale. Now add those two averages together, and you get 2.87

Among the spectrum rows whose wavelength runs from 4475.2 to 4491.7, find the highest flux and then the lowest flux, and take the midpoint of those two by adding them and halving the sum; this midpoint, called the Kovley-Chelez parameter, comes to 1.40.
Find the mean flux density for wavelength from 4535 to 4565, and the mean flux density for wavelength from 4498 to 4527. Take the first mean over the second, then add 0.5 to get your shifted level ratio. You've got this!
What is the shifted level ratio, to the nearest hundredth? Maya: 1.48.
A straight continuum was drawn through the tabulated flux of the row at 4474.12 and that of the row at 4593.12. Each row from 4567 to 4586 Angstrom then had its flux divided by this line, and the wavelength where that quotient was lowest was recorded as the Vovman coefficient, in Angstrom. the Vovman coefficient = 4584.67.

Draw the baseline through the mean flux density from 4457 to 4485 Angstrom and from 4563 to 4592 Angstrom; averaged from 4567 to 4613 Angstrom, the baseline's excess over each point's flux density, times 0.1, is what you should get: 0.000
